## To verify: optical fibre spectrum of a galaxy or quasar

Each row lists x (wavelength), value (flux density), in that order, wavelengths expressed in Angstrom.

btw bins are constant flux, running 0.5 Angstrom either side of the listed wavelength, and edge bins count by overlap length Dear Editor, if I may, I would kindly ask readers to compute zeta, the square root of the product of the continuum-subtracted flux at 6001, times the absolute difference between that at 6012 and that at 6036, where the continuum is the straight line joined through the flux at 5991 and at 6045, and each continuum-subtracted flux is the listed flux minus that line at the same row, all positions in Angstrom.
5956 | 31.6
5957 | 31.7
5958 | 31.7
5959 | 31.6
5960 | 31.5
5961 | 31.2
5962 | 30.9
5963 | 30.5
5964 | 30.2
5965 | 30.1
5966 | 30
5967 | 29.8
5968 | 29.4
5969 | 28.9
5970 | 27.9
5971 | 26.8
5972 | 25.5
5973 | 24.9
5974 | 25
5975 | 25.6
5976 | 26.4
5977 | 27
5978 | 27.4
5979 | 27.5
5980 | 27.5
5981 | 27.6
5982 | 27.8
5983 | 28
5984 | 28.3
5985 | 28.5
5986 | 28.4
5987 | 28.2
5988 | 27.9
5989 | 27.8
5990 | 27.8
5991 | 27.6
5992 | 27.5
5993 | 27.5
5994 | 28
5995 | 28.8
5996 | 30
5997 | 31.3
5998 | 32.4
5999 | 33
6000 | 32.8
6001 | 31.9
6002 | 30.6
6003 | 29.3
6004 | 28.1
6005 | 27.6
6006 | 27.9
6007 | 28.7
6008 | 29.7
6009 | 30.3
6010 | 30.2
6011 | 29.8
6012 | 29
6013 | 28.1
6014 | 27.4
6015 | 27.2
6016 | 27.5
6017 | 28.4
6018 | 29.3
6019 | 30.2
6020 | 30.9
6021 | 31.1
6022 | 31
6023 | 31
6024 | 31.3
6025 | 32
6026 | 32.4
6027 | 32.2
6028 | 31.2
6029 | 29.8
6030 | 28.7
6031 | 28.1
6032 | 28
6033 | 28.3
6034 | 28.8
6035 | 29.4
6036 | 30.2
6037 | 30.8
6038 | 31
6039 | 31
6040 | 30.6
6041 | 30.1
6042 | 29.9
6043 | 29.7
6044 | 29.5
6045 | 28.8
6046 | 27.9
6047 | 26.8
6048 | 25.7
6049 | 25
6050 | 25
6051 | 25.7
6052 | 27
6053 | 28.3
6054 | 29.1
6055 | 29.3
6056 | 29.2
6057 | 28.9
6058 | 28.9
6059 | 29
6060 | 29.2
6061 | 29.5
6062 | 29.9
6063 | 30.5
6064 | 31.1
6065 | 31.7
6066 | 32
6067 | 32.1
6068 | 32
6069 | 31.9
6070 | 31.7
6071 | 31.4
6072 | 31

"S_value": 1.6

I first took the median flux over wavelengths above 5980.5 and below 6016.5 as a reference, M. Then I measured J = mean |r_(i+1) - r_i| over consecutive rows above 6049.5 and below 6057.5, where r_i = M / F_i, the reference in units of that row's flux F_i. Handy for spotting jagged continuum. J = 0.026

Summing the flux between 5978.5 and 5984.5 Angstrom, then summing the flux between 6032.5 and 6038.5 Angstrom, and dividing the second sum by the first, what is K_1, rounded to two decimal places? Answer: 1.07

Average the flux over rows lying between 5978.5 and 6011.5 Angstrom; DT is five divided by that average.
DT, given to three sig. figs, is 0.172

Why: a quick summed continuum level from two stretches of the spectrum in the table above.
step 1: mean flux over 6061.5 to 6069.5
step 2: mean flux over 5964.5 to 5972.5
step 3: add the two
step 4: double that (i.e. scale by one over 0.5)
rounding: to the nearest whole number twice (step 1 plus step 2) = 120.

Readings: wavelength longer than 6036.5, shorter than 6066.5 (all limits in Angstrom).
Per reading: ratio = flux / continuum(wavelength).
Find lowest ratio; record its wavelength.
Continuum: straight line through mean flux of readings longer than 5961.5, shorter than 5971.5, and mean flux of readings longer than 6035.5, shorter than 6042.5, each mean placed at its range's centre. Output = 6050 Angstrom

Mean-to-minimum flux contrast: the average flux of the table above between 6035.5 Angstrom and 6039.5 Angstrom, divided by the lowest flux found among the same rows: 1.02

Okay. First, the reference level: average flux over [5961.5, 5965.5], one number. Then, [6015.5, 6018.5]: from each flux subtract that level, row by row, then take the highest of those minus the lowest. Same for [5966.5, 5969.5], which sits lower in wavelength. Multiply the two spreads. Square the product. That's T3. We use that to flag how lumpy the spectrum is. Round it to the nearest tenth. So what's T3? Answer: 2.6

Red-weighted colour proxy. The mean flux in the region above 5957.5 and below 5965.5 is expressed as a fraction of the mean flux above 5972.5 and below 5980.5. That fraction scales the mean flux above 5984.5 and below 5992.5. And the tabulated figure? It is 33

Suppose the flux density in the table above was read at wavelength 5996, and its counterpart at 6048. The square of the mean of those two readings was 776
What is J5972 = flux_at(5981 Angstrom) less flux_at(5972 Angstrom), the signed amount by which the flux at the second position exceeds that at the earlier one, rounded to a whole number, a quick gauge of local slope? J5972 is 2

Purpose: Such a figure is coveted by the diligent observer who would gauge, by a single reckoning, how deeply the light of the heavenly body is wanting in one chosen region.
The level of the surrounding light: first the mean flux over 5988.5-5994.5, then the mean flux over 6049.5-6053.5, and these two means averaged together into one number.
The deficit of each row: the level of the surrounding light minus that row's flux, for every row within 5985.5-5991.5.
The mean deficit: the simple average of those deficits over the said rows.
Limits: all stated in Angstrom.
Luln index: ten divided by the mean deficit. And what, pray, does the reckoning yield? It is -12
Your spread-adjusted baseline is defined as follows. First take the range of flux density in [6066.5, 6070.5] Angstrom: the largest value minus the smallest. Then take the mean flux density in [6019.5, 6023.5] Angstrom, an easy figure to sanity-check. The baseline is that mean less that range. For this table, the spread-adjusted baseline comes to 30.6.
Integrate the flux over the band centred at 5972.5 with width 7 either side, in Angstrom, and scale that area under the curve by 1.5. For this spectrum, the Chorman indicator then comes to 573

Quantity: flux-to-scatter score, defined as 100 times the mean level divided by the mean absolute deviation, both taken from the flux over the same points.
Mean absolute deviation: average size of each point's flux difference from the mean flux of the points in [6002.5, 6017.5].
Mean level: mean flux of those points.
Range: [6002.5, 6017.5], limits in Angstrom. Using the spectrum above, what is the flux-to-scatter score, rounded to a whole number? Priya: 3200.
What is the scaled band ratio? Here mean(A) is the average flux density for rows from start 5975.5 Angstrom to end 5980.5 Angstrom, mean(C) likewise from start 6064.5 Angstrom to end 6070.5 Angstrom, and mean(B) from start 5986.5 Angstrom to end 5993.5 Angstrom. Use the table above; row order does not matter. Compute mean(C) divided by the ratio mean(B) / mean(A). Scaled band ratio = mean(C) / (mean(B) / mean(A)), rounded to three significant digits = 31.2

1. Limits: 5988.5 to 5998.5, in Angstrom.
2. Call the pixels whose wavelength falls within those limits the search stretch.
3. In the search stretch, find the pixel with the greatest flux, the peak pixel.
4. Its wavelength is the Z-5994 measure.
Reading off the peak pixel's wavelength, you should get 5998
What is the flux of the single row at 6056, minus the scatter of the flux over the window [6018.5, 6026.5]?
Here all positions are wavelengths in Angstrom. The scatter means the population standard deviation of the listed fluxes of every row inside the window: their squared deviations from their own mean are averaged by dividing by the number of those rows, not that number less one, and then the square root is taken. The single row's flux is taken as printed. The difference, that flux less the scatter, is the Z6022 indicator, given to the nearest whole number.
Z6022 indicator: 29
